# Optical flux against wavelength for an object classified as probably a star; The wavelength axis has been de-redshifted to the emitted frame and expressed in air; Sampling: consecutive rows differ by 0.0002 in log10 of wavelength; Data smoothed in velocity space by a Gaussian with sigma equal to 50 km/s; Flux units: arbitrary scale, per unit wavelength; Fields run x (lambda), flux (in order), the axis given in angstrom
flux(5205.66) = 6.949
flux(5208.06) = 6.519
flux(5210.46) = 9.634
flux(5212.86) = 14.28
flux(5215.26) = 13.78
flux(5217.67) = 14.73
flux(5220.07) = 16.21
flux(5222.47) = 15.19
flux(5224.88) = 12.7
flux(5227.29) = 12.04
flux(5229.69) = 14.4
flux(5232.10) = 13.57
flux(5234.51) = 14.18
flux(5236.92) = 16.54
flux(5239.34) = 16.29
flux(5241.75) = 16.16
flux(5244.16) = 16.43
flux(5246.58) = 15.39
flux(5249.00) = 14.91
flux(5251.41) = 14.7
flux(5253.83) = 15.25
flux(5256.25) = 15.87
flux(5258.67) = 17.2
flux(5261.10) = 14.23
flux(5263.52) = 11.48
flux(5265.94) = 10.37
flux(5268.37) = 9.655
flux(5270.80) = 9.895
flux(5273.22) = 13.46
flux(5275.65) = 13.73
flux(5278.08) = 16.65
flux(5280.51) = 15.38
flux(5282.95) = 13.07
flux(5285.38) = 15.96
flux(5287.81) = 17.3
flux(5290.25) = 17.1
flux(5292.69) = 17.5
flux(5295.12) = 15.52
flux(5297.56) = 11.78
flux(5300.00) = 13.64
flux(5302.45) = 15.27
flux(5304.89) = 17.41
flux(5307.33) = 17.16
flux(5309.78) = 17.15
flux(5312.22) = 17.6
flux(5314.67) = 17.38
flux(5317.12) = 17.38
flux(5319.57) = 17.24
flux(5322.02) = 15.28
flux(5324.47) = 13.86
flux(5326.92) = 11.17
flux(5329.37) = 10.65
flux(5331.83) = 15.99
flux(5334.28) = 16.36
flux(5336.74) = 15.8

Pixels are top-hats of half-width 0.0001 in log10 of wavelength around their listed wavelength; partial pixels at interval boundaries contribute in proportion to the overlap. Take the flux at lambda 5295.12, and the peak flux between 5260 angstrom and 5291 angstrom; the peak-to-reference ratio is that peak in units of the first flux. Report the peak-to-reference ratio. 1.11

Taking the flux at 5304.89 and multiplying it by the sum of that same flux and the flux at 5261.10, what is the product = 551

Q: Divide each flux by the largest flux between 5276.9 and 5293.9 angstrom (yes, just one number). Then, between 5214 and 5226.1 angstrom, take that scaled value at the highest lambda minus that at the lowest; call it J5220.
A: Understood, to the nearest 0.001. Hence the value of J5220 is -0.062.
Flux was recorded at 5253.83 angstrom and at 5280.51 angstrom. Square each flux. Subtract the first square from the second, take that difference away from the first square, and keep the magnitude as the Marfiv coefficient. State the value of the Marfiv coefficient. 229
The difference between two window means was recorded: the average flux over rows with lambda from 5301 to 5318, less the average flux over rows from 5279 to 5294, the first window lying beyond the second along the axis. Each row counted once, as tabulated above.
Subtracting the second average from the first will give 1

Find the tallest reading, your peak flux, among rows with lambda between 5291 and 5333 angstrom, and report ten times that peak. 176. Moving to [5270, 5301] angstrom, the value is 175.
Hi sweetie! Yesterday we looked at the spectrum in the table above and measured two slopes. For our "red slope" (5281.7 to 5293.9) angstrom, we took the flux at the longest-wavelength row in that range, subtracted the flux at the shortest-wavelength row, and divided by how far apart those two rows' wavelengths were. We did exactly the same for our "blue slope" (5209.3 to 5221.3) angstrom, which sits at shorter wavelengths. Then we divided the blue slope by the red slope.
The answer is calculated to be 1.5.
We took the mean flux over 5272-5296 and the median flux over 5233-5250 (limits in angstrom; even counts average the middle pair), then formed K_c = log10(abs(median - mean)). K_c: -0.23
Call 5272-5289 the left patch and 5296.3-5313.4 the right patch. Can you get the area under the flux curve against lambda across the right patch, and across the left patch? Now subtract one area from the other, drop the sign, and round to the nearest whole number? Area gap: 12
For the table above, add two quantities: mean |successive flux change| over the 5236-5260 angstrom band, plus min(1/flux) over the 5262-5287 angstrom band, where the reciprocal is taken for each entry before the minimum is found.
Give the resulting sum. 0.6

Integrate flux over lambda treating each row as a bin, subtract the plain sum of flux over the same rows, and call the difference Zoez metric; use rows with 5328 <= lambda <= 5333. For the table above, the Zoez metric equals 39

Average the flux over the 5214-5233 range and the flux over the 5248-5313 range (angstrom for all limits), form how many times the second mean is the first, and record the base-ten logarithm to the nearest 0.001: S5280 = 0.021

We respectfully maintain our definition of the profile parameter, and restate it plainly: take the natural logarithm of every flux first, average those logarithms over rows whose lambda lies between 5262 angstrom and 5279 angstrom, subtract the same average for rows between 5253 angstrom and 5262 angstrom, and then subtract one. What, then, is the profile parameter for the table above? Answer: -1.27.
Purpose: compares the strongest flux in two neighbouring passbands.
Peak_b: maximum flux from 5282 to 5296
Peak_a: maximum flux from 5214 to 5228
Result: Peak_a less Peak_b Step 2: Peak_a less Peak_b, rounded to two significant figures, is -1.3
